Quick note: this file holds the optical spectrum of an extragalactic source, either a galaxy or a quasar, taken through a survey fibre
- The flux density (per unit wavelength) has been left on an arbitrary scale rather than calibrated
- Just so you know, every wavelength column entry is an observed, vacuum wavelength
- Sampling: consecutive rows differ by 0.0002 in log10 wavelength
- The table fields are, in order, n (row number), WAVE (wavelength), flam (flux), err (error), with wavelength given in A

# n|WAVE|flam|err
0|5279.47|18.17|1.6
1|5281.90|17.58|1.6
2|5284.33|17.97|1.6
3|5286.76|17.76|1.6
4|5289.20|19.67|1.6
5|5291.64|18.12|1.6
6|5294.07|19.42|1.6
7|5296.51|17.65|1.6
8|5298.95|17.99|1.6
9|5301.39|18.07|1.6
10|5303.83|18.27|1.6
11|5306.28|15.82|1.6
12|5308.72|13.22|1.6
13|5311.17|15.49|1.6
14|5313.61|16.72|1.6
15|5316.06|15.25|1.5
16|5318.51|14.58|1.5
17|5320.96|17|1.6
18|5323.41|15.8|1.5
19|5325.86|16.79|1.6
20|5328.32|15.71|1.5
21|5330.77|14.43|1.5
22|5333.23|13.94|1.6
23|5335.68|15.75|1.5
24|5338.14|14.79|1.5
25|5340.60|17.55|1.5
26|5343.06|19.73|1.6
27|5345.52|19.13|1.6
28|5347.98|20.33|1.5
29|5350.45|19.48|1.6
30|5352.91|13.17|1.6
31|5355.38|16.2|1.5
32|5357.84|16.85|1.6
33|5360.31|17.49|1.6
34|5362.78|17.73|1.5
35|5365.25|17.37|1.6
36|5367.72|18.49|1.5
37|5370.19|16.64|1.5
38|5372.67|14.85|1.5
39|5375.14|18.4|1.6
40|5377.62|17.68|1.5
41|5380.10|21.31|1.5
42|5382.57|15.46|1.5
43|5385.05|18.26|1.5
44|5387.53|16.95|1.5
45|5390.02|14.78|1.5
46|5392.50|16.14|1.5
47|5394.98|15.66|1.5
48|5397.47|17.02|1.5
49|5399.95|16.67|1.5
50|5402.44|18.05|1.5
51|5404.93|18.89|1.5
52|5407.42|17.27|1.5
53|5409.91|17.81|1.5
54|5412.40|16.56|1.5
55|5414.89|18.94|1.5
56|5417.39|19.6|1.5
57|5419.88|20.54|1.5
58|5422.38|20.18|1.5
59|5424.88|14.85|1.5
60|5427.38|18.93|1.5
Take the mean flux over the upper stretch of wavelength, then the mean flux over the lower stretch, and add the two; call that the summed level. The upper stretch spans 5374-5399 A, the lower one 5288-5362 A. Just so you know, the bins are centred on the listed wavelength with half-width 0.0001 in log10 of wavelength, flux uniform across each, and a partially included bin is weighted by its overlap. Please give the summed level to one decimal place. 34.0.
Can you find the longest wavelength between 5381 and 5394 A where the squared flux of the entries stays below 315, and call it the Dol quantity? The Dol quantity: 5392.50 A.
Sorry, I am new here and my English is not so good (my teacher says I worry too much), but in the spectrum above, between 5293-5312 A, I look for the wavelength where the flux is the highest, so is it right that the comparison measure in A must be 5294.07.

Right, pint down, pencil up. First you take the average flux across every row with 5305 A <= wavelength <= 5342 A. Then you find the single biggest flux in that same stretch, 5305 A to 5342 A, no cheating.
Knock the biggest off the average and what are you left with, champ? -2.0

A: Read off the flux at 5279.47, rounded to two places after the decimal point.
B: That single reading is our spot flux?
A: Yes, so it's 18.17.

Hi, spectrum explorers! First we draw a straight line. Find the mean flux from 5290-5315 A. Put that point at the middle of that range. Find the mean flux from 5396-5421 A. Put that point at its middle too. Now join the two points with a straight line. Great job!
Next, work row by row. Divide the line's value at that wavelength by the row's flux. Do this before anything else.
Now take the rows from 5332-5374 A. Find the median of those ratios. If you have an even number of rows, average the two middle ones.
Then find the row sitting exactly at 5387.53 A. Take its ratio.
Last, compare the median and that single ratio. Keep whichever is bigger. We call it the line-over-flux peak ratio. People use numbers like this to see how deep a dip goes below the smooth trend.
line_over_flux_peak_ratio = 1.06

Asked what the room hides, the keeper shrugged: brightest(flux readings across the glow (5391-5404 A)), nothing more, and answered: 18.05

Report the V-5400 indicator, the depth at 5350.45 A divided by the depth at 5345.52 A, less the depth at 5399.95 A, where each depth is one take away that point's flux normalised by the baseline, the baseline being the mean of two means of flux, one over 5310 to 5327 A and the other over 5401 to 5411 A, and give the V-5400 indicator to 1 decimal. 1.1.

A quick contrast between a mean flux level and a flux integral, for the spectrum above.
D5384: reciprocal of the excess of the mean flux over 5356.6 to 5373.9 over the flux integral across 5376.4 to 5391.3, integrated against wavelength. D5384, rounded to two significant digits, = -0.0041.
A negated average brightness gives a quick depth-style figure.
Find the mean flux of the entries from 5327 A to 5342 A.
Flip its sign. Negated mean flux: -15.4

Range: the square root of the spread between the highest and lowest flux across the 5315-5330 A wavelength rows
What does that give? 1.56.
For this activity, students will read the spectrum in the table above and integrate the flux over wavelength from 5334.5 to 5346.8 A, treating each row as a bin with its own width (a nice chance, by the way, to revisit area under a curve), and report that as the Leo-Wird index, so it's 214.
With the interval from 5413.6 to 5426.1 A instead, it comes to 235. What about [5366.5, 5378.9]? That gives 213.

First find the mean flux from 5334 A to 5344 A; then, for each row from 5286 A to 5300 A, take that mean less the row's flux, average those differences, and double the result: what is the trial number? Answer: -3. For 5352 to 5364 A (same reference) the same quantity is 1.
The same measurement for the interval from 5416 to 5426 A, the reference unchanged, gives -4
